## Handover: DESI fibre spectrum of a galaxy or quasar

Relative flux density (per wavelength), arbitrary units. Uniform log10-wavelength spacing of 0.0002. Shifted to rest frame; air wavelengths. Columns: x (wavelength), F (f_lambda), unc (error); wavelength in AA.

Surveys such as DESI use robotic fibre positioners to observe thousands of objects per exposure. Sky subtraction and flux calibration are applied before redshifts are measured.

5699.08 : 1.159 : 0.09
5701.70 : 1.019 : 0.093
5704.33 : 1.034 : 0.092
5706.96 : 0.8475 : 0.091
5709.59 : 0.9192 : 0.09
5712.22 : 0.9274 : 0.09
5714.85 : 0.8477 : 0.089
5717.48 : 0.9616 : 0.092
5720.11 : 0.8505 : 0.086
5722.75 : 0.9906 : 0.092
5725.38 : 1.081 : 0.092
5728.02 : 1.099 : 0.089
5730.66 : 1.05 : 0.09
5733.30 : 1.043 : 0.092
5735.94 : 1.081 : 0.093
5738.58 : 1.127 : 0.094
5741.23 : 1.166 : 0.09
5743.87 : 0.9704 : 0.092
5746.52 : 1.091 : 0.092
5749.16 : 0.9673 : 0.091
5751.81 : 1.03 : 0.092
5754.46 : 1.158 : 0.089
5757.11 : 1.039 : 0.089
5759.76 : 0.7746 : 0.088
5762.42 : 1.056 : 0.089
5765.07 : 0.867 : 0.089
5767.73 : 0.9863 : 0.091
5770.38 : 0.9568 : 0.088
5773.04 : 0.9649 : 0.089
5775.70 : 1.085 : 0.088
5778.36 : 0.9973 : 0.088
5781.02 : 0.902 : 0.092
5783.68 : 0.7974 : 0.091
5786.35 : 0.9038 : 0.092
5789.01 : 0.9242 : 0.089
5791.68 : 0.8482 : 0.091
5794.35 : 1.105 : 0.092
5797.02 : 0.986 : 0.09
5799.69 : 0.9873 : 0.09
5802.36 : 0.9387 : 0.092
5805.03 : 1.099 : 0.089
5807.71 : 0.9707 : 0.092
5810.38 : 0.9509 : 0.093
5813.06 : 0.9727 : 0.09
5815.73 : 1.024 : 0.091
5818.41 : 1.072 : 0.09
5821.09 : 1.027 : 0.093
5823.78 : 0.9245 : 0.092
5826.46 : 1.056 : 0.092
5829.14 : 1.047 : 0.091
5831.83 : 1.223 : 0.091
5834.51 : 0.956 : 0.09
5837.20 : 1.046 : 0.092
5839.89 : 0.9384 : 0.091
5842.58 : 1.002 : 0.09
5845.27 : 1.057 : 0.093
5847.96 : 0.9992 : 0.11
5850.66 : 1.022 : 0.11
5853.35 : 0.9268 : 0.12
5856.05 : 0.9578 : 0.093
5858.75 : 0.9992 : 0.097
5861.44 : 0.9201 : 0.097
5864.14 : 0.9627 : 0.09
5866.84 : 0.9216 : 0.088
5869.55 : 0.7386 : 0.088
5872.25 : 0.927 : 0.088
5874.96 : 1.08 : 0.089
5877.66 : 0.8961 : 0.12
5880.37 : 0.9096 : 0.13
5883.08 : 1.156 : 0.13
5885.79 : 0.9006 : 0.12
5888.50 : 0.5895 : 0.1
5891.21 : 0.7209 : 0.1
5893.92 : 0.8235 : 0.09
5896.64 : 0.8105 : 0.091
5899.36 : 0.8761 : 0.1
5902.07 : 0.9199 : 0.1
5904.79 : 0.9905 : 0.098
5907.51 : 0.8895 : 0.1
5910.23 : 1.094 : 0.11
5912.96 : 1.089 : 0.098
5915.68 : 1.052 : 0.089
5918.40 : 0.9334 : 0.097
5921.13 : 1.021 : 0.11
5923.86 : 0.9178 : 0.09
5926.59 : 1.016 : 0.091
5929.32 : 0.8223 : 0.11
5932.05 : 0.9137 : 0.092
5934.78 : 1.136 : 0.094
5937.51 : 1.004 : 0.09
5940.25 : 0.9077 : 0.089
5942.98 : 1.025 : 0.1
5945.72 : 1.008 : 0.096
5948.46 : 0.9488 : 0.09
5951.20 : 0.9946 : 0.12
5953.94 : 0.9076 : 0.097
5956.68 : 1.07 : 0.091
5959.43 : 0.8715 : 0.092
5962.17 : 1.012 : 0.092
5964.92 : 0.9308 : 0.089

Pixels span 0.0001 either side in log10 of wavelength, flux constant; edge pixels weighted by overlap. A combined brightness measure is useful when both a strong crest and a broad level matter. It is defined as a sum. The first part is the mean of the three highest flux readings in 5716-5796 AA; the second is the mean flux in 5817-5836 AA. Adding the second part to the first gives 2.19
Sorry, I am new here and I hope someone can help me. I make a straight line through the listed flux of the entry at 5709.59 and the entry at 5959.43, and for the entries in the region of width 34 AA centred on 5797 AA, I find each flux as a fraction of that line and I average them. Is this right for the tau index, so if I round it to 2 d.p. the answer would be 1.06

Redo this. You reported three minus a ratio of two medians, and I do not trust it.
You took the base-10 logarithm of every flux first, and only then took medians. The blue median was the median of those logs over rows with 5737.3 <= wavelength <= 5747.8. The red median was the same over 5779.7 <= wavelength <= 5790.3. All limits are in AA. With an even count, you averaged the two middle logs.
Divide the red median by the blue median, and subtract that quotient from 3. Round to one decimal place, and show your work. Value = 4.0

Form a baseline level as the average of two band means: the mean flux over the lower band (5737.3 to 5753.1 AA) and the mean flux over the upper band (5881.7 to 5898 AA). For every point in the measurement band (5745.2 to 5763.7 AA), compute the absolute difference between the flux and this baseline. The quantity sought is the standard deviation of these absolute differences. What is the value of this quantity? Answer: 0.06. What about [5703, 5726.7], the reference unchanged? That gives 0.04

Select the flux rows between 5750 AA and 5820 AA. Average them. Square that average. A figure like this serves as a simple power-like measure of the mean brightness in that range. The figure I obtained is 0.954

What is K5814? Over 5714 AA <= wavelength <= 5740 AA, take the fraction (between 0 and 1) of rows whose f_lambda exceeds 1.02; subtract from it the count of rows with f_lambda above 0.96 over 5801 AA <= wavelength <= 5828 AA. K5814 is -6.4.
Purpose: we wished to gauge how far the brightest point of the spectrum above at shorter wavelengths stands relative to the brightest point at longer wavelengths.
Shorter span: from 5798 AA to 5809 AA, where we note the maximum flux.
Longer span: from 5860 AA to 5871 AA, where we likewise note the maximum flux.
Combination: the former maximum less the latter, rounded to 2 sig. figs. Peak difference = 0.14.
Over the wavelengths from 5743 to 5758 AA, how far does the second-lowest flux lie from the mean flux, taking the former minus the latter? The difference -0.07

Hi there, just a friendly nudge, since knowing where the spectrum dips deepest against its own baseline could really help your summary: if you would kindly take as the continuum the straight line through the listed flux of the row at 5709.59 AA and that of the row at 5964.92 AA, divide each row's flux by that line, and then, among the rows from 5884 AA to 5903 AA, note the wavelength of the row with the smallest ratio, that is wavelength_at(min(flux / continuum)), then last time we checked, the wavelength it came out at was 5888.50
